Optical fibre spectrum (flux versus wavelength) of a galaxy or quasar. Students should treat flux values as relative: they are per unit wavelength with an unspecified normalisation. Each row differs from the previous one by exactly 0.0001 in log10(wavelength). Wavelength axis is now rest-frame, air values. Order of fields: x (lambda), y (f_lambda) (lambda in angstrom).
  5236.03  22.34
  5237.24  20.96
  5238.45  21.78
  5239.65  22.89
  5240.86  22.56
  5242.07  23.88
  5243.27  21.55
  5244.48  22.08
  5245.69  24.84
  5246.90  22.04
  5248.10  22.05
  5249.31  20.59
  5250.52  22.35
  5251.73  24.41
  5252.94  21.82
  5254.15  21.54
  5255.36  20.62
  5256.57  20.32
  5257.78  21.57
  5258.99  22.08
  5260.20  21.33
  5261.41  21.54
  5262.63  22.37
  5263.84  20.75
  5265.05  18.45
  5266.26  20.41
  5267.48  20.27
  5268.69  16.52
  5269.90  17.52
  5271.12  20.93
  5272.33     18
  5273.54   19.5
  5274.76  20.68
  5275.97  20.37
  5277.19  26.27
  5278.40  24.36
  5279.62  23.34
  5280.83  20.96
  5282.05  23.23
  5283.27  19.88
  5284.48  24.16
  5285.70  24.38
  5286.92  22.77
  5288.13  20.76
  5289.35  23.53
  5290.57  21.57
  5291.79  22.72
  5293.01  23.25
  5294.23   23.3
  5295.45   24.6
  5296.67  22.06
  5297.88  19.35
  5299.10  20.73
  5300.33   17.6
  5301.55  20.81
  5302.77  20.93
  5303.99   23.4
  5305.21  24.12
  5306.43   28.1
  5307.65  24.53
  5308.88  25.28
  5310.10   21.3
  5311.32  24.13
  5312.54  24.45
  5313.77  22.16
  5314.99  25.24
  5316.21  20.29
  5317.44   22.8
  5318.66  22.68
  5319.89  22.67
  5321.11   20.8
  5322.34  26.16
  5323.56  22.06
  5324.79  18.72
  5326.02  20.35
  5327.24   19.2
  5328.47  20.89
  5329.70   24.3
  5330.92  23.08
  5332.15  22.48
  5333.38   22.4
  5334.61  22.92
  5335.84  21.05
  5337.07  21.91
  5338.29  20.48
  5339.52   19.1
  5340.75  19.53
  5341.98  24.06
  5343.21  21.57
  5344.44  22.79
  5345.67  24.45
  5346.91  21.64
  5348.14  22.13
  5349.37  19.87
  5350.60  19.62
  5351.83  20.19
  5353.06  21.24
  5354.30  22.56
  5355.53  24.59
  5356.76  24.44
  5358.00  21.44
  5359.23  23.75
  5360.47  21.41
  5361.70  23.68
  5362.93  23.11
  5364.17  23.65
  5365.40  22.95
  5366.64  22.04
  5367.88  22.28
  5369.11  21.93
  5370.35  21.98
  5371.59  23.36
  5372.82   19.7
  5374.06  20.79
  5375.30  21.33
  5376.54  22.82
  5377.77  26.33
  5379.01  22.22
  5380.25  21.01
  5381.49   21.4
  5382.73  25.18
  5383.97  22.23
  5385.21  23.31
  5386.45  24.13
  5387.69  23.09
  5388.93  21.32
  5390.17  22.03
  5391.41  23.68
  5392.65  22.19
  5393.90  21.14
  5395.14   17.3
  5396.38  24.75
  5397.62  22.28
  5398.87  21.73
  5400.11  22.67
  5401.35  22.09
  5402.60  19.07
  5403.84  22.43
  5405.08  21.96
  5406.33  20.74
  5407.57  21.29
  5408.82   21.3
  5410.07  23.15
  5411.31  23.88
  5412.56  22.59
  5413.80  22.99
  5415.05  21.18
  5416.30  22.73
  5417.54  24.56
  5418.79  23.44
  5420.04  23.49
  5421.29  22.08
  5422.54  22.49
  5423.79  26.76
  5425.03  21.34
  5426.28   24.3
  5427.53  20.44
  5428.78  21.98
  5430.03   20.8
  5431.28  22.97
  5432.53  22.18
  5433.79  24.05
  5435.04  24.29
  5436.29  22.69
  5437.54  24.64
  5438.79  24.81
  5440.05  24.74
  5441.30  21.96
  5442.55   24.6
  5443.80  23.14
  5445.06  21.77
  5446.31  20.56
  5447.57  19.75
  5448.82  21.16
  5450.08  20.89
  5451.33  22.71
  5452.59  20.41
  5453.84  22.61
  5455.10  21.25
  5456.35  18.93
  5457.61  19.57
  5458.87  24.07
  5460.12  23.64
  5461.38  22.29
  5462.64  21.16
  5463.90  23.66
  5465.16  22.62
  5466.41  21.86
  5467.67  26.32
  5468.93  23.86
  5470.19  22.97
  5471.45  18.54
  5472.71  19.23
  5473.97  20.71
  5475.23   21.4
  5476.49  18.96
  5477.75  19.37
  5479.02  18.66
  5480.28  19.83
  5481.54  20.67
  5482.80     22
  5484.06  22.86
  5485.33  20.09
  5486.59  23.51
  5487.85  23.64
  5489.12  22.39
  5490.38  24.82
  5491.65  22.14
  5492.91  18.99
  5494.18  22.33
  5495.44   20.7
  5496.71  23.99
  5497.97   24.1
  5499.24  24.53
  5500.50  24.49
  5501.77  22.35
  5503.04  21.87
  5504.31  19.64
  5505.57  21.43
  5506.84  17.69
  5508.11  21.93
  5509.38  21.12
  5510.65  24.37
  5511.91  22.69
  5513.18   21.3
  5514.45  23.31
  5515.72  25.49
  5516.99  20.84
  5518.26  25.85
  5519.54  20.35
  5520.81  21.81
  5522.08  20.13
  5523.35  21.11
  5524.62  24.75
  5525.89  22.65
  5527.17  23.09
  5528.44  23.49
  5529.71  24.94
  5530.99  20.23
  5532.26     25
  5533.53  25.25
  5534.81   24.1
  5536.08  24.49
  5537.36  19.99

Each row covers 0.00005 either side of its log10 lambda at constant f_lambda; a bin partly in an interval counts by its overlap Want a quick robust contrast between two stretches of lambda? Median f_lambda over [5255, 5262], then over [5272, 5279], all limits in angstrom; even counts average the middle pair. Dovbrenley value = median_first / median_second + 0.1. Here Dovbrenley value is 1.14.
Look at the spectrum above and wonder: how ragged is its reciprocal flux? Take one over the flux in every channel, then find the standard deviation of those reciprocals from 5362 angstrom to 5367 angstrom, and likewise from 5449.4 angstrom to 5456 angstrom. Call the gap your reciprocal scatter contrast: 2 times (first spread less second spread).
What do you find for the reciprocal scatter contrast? -0.002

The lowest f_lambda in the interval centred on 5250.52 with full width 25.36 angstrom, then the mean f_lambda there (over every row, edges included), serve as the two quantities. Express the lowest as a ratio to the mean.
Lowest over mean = 0.919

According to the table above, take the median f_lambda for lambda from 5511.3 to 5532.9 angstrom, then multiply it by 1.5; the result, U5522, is 34.0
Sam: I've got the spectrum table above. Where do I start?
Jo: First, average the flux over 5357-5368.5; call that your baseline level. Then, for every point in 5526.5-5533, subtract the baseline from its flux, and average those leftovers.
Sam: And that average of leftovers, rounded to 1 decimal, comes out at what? 0.6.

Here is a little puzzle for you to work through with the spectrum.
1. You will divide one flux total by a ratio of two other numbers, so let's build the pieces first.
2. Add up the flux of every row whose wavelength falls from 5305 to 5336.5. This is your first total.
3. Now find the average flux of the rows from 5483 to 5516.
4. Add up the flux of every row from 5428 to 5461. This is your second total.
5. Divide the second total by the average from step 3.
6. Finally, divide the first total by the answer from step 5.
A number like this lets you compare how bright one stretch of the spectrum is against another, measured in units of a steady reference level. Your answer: 22.8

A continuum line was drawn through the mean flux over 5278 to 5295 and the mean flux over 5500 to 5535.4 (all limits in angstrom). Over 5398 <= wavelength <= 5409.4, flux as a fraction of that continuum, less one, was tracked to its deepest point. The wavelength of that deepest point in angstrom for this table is 5402.60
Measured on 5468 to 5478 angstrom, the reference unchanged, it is 5471.45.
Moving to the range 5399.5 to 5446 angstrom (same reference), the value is 5402.60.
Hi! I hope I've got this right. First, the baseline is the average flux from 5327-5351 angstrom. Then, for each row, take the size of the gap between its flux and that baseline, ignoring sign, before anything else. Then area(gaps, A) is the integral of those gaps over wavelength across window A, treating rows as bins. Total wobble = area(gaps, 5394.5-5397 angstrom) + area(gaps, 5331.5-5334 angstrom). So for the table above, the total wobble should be 11.1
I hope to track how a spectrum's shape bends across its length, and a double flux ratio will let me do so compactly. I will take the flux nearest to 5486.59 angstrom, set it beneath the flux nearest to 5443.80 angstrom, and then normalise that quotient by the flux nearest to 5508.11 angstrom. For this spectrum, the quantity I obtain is 0.0449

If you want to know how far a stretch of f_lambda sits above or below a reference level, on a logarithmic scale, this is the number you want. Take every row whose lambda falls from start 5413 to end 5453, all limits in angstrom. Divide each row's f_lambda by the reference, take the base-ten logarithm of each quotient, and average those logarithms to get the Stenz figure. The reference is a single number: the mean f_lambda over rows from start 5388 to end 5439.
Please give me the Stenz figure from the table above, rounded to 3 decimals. 0.003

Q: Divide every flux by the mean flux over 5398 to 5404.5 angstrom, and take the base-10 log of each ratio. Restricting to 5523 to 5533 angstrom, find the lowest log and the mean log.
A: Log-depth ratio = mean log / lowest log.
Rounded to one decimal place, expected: -1.0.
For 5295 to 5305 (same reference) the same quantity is 0.1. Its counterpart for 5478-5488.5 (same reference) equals 0.1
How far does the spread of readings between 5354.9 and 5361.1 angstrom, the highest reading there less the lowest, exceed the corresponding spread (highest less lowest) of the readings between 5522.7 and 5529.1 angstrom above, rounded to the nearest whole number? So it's 0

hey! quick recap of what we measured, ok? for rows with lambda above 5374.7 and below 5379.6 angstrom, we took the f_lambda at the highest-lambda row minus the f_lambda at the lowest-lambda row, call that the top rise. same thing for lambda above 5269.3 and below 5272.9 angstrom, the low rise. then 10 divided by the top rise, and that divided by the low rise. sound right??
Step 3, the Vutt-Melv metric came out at 23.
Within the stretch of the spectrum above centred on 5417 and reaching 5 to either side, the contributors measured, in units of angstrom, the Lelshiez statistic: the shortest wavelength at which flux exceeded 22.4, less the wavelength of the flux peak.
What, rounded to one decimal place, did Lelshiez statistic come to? -5.0 angstrom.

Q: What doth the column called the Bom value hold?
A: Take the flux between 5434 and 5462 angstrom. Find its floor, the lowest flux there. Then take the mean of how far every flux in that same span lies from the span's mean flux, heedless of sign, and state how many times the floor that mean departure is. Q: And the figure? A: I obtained 0.080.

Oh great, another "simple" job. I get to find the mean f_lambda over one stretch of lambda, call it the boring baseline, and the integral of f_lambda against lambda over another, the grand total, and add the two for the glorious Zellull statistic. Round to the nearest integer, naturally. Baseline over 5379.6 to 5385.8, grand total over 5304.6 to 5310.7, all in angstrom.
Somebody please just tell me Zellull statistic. 173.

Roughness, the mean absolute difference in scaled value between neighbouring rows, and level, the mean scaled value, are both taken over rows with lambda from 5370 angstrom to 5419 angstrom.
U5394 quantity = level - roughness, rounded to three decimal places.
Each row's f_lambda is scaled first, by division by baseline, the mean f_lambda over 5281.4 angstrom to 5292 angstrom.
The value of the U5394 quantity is 0.910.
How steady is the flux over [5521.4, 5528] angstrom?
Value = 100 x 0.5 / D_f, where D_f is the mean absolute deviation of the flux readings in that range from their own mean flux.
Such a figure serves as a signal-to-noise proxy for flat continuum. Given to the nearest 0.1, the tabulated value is 36.2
